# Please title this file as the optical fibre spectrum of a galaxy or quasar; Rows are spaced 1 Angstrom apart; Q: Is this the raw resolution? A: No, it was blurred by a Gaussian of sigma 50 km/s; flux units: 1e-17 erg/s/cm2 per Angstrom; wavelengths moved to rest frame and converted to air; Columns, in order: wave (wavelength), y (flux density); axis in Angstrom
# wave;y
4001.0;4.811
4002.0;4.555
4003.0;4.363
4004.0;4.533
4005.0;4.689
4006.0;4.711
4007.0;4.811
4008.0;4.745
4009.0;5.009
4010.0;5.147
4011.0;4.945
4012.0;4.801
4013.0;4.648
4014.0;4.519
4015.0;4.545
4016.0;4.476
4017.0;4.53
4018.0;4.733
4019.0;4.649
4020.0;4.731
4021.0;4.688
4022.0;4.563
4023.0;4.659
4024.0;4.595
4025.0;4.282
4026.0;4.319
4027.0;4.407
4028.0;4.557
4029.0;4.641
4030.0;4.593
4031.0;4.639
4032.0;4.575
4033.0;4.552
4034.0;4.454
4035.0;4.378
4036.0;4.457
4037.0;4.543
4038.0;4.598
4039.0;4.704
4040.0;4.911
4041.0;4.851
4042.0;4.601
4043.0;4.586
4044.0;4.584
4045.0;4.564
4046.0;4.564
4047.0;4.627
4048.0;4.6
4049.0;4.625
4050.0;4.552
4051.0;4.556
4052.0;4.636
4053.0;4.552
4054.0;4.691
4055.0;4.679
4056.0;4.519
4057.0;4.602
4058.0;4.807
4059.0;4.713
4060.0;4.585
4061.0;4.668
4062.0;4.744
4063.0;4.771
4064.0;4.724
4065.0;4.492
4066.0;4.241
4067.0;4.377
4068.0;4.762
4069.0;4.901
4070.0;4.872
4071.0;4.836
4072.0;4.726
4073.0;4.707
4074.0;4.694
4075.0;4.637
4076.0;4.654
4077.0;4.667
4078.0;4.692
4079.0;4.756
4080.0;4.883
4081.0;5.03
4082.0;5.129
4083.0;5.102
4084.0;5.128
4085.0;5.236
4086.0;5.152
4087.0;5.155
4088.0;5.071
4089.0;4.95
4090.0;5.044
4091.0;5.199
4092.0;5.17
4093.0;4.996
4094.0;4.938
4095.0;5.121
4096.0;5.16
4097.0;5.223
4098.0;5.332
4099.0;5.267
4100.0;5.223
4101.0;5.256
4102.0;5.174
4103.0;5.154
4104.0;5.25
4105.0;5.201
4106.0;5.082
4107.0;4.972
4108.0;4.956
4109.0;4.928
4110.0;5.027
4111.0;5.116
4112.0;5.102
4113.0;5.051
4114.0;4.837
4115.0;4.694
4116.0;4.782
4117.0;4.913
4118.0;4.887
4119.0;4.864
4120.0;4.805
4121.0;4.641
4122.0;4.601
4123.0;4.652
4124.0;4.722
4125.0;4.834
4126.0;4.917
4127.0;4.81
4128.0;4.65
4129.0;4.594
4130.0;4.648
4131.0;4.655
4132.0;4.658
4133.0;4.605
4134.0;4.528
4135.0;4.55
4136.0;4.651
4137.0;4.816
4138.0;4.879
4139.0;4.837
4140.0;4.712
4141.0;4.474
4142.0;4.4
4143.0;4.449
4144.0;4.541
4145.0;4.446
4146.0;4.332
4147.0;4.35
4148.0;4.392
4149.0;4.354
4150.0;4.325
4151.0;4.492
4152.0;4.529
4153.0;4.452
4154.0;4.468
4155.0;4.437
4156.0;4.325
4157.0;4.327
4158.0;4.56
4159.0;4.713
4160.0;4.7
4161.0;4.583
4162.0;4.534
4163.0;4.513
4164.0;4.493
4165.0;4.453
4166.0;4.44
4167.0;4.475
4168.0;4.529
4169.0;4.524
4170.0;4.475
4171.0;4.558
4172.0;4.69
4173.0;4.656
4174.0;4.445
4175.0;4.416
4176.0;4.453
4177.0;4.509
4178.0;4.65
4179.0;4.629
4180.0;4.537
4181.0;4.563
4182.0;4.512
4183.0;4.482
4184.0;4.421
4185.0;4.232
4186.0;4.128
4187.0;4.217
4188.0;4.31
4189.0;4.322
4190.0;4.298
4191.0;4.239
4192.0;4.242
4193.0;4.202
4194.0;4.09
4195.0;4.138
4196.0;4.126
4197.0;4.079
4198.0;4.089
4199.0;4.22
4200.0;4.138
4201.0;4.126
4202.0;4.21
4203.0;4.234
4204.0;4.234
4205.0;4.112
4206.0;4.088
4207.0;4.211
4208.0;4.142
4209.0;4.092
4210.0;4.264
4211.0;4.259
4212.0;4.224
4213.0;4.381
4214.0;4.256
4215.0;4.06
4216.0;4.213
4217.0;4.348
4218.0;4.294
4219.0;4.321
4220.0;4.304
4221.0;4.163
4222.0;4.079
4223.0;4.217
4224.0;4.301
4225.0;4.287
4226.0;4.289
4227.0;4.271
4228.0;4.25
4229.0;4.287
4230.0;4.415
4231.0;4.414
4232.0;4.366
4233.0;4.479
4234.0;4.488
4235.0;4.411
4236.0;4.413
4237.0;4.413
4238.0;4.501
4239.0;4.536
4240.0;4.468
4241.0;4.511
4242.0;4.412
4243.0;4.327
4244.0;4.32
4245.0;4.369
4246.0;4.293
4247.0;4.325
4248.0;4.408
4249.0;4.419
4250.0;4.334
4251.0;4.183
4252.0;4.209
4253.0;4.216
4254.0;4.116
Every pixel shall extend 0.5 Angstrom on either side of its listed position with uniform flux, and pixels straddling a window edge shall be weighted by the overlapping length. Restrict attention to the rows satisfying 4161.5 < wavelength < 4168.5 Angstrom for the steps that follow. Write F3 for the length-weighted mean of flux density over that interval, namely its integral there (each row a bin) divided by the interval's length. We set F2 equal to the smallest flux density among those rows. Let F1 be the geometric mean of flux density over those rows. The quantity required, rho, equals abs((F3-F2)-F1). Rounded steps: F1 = 4.5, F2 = 4.44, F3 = 4.5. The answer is 4.4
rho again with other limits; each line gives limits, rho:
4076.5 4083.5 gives 4.7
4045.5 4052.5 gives 4.6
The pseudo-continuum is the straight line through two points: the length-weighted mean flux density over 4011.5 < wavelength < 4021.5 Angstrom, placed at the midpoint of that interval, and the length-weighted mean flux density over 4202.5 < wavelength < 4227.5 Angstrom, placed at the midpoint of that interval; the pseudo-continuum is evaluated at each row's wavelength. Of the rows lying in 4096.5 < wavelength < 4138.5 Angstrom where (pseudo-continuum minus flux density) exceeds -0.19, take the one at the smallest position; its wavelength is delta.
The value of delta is 4122.0 Angstrom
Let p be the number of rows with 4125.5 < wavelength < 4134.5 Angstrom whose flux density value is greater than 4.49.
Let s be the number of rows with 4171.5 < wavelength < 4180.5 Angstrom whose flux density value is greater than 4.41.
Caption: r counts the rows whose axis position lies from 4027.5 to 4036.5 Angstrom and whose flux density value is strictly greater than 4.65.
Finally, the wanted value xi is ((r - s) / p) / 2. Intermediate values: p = 9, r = 0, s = 9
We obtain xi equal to -0.50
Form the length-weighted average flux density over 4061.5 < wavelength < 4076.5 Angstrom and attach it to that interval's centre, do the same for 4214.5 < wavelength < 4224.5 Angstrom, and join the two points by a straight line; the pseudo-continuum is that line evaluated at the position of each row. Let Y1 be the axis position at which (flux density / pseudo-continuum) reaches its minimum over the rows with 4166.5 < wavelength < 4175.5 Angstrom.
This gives 4175.0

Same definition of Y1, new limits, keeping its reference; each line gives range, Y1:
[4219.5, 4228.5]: 4222.0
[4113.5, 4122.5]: 4122.0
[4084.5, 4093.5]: 4089.0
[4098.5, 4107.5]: 4107.0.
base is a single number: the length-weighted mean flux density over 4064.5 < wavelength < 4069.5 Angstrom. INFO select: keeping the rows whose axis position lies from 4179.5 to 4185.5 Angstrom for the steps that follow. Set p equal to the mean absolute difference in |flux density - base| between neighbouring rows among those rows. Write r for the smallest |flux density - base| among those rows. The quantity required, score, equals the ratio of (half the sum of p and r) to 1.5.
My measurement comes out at 0.024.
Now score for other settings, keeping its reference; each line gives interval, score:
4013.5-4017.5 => 0.020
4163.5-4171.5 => 0.014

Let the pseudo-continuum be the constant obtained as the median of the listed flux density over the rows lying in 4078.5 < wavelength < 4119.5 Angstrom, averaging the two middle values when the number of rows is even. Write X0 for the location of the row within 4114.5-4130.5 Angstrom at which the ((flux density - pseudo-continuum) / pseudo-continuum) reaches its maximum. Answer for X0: 4126.0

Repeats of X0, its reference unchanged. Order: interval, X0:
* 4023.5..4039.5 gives 4039.0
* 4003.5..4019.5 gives 4010.0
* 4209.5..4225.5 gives 4213.0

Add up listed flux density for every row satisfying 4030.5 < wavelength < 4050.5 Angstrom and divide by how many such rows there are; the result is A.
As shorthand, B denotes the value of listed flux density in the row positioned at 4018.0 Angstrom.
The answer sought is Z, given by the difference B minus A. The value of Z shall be 0.1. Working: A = 4.60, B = 4.733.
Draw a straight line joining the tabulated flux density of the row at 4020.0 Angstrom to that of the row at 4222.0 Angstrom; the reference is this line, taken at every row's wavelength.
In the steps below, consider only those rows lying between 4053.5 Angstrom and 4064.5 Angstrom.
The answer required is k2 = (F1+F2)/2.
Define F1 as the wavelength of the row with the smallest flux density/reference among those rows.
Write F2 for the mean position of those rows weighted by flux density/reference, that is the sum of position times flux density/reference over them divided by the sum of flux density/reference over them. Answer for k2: 4057.5 Angstrom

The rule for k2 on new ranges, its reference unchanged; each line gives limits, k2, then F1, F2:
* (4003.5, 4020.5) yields 4014.0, 4016.0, 4012.0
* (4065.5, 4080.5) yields 4069.5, 4066.0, 4073.1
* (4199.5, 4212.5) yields 4206.0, 4206.0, 4206.0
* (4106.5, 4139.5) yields 4128.4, 4134.0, 4122.9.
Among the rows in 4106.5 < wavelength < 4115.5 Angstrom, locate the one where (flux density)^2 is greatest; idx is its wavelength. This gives 4111.0 Angstrom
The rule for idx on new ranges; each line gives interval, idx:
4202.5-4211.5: 4210.0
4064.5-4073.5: 4069.0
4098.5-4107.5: 4099.0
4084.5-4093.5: 4085.0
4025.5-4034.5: 4029.0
